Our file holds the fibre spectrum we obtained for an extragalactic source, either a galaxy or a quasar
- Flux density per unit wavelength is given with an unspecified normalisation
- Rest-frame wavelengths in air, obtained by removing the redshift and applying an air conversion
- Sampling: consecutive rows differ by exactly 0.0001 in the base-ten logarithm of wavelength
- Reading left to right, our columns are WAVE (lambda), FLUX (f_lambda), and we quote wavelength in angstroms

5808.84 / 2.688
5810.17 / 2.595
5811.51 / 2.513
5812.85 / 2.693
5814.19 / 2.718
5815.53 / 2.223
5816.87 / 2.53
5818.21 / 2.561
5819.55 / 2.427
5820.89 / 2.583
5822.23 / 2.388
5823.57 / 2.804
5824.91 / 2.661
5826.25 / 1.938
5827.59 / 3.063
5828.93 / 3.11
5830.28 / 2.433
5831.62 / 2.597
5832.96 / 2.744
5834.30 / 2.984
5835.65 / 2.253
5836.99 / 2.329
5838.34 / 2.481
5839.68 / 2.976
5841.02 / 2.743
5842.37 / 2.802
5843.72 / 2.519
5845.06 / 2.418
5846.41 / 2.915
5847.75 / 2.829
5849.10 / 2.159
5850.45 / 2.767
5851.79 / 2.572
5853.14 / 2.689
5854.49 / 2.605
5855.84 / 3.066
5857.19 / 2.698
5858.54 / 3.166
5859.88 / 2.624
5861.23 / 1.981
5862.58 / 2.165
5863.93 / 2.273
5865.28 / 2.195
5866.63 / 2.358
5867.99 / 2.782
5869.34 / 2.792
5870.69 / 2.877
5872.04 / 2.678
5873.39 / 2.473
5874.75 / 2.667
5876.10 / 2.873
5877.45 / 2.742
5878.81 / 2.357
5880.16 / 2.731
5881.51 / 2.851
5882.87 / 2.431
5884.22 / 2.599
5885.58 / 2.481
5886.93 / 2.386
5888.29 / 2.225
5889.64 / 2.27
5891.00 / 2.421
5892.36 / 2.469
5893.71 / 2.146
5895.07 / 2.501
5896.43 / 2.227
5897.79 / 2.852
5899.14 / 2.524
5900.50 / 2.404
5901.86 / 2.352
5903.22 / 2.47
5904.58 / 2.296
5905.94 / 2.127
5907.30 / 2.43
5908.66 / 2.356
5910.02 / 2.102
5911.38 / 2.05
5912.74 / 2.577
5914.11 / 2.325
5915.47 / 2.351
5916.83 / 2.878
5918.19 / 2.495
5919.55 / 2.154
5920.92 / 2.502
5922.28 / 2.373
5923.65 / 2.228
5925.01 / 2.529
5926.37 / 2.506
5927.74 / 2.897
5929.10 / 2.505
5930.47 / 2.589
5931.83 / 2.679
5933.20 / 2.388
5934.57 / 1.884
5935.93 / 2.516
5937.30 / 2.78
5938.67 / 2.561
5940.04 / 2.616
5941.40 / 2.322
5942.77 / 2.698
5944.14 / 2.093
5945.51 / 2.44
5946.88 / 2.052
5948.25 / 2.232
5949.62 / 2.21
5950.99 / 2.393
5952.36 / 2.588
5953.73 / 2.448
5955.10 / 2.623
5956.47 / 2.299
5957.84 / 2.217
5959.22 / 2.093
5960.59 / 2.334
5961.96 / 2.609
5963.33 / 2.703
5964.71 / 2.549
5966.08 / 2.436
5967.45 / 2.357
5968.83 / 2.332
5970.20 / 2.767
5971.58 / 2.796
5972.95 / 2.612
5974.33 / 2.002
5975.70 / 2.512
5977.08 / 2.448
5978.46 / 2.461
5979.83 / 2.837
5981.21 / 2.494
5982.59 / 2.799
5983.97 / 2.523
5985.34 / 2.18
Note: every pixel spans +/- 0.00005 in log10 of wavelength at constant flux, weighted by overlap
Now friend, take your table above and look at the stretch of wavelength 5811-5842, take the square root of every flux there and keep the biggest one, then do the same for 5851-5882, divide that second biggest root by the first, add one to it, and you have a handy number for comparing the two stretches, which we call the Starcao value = 2.01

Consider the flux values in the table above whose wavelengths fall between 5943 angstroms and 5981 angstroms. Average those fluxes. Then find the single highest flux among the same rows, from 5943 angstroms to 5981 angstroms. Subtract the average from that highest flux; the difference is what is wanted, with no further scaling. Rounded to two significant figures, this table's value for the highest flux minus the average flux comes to 0.41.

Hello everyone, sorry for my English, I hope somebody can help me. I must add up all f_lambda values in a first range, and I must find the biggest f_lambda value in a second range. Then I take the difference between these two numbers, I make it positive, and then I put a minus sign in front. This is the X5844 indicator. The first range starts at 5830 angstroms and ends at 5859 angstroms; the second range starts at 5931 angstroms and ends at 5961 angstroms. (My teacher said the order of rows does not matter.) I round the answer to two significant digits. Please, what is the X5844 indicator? -56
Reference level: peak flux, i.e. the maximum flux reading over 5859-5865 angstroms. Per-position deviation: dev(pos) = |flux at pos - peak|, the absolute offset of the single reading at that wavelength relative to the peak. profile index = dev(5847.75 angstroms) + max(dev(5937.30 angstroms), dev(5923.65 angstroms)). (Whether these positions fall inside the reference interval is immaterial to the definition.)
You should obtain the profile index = 0.6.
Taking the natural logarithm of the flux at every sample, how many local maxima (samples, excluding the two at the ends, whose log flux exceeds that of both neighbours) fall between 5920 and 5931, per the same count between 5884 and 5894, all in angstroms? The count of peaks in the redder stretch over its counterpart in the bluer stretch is 2.0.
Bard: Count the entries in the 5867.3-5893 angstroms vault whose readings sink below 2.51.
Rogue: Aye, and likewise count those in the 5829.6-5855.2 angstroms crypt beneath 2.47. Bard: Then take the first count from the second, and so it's -4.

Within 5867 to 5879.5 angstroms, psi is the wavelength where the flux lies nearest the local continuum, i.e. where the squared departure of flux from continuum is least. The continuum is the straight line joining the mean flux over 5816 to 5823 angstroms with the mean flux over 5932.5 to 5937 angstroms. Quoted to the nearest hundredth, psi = 5878.81 angstroms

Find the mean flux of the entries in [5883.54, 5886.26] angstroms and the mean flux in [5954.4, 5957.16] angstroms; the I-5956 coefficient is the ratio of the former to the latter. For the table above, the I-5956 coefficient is 1.03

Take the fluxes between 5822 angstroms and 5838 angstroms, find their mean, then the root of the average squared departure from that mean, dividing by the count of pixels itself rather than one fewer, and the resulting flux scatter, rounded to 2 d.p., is 0.34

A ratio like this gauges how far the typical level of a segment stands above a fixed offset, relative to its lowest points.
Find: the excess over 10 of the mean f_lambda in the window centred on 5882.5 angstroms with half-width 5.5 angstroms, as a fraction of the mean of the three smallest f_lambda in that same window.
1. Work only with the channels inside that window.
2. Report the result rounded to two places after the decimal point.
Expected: -3.11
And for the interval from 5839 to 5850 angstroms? -3.10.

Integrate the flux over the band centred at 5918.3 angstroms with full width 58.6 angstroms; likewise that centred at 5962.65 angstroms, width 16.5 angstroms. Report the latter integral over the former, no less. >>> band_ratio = 0.3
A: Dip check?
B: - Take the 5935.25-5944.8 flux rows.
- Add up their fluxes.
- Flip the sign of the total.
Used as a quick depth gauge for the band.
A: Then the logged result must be -17.6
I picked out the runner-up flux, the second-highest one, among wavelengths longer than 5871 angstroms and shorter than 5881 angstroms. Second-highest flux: 2.742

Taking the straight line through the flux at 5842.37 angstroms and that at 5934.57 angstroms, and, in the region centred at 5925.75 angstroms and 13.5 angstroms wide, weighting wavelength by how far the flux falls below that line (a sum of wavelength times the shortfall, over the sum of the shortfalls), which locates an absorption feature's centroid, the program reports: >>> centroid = 5927.0 angstroms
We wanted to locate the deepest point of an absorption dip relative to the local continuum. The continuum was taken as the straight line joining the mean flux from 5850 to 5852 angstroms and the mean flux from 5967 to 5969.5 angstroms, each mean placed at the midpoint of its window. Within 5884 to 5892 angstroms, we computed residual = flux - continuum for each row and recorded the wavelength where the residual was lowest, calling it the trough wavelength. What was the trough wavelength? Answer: 5888.29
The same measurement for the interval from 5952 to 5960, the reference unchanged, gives 5959.22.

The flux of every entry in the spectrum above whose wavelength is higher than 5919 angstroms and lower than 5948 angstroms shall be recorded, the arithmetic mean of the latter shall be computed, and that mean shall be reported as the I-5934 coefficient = 2.44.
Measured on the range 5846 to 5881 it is 2.62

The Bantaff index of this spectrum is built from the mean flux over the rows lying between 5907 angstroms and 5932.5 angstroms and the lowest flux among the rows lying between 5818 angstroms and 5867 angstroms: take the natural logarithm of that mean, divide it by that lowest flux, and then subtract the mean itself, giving -1.99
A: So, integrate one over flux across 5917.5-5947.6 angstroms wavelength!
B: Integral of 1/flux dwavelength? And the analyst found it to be 12.4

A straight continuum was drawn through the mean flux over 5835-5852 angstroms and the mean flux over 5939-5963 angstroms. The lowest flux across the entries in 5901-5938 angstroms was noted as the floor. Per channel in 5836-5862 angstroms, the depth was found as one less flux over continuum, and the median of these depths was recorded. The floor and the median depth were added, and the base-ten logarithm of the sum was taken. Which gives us 0.265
